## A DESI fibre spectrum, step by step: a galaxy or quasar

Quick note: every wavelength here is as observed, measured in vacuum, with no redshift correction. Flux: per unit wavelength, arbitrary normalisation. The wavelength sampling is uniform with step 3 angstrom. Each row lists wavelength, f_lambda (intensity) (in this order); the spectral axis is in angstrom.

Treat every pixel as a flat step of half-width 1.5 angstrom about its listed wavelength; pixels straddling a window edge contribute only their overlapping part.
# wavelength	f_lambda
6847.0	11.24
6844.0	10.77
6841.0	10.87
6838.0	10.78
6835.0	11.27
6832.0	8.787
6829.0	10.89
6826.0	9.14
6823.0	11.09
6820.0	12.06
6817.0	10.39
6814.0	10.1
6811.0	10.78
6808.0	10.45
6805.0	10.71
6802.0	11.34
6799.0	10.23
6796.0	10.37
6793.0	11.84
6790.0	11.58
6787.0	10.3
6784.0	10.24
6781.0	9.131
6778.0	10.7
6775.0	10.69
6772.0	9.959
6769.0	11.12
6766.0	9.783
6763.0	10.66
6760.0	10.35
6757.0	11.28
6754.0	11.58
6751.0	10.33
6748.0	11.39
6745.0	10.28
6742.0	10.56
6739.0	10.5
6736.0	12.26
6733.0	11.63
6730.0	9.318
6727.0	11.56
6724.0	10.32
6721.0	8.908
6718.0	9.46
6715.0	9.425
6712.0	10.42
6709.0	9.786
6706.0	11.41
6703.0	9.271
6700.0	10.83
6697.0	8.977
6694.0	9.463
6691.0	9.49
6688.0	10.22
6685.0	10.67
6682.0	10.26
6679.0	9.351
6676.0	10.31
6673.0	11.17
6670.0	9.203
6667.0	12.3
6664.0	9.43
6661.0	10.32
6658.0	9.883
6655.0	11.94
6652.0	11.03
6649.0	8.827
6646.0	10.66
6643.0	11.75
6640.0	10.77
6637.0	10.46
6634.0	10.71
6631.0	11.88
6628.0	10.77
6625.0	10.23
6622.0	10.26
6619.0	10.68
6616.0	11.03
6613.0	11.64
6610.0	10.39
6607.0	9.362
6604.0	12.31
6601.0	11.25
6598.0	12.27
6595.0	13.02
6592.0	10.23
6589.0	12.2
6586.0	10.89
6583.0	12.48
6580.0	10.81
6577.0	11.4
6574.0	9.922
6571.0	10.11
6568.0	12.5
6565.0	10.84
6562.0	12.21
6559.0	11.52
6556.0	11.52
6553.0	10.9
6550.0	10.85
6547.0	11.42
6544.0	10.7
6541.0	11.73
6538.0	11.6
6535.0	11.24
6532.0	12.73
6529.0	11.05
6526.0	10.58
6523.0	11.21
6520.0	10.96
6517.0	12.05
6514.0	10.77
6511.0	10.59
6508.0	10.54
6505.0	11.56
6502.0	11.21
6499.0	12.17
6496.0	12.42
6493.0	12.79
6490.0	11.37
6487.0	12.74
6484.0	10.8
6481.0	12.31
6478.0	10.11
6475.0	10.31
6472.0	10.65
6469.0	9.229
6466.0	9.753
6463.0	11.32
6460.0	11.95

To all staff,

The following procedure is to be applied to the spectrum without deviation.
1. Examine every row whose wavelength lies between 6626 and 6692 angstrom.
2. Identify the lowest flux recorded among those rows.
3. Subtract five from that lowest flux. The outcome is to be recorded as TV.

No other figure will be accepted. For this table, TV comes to 3.8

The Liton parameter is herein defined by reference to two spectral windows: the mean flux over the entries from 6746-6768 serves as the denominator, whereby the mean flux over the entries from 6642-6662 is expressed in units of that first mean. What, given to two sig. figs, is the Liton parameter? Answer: 0.99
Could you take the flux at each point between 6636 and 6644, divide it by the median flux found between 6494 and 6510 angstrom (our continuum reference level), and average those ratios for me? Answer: 0.95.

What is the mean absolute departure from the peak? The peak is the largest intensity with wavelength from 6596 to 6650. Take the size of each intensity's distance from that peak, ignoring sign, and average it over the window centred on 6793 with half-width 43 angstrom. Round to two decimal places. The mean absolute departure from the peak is 1.72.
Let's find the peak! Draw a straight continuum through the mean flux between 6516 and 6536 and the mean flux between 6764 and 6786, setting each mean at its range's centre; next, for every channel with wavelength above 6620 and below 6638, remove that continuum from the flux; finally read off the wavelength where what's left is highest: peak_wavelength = 6631.0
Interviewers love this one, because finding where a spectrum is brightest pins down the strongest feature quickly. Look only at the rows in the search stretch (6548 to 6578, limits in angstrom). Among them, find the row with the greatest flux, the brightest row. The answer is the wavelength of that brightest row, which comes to 6568.0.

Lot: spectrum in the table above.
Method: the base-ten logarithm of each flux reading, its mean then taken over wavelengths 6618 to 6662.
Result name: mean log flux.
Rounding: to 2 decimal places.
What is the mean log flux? 1.03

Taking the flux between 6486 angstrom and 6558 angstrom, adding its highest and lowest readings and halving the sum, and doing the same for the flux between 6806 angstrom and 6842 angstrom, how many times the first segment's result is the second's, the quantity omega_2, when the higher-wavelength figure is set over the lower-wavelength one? 0.894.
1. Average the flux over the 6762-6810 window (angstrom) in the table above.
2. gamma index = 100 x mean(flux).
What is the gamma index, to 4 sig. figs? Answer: 1057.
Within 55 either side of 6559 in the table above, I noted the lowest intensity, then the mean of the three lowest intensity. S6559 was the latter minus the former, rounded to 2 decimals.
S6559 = 0.44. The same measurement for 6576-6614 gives 0.63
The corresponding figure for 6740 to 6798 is 0.49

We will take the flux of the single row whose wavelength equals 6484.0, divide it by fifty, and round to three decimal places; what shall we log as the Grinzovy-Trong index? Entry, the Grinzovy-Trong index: 0.216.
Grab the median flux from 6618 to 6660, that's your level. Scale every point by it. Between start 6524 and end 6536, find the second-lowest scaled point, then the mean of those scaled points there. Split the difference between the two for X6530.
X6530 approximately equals 1.05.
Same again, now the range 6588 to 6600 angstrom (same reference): 1.13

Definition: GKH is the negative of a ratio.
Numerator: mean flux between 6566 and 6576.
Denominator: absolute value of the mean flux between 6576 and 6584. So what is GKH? -0.94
